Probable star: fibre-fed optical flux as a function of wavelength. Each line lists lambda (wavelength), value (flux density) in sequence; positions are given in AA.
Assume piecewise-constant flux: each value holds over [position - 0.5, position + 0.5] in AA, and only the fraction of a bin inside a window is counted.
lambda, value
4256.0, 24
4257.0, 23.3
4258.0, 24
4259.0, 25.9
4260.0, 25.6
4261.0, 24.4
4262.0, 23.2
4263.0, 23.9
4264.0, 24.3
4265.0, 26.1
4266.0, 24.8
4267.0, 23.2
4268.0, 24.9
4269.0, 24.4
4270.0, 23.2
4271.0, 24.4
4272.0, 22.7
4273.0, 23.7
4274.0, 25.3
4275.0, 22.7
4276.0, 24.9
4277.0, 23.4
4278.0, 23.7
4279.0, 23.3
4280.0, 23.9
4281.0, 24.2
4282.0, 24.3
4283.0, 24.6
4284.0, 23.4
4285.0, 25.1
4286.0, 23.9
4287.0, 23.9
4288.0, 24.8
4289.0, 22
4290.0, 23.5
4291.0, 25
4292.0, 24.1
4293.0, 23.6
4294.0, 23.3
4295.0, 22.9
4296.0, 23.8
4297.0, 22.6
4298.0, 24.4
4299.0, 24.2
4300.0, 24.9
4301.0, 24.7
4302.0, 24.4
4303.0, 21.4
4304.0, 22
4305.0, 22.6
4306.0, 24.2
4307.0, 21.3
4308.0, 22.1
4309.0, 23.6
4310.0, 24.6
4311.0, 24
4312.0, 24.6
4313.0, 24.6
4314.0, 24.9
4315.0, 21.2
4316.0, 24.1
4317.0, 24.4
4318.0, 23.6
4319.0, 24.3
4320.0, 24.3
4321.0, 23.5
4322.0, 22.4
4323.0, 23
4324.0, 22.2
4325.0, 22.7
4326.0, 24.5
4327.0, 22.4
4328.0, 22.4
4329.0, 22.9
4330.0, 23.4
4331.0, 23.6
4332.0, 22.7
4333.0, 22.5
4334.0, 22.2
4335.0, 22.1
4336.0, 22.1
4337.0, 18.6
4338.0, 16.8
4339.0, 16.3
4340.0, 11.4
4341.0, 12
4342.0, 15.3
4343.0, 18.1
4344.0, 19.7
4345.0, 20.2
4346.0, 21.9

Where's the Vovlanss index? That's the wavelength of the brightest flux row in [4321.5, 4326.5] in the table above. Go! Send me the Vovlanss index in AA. 4326.0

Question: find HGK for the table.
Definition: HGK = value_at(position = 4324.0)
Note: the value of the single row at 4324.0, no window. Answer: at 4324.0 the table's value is 22.2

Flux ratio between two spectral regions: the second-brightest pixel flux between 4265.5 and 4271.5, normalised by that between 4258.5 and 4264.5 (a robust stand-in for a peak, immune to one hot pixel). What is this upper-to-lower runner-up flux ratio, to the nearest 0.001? 0.969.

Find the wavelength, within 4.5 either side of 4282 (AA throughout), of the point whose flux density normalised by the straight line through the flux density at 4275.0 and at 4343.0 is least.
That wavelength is 4279.0 AA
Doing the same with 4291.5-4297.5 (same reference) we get 4297.0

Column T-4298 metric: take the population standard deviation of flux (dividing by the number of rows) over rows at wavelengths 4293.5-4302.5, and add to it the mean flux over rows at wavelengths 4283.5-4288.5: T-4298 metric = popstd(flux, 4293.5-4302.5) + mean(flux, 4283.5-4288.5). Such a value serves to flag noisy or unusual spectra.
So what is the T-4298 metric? 25.0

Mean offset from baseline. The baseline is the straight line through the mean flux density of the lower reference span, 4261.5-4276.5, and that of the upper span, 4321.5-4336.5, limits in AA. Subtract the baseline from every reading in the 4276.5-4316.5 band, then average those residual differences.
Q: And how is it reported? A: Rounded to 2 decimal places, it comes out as 0.19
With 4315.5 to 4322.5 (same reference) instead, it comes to 0.83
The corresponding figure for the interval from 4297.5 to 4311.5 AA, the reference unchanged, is 0.16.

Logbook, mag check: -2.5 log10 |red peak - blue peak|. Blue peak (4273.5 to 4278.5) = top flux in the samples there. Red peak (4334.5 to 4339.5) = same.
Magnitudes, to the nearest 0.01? -1.26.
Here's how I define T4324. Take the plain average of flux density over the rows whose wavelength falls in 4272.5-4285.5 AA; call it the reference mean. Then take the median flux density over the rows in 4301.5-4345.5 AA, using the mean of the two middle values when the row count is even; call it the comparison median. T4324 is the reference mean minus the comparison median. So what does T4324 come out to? 1.5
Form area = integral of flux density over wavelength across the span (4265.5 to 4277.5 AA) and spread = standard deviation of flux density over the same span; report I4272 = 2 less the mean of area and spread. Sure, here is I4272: -142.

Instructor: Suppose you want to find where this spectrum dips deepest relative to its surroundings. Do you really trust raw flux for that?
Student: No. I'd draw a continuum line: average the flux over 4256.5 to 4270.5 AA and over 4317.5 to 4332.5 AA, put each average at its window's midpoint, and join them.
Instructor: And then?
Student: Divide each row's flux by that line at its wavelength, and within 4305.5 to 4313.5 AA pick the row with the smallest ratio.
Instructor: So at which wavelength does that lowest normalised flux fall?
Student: 4307.0 AA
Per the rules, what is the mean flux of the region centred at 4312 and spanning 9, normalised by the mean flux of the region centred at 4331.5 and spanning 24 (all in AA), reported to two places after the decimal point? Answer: 1.15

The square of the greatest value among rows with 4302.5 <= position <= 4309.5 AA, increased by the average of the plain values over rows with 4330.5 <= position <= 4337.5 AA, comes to 608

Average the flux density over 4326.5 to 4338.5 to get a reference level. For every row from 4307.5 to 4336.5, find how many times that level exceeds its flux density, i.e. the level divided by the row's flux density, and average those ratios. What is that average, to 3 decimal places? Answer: 0.939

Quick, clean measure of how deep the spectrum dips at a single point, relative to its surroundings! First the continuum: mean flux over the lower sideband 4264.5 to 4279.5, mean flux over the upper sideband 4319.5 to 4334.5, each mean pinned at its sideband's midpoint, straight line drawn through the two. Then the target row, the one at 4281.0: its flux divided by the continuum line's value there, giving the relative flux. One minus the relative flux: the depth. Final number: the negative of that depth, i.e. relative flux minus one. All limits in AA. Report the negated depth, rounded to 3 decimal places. 0.014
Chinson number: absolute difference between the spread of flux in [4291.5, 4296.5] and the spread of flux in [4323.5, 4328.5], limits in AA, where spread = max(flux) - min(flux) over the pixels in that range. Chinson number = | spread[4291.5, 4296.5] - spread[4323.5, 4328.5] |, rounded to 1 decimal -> 1.1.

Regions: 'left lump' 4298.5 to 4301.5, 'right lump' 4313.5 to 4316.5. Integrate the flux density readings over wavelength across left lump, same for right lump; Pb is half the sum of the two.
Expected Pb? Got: 72.0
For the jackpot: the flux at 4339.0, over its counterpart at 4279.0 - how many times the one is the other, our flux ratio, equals 0.70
